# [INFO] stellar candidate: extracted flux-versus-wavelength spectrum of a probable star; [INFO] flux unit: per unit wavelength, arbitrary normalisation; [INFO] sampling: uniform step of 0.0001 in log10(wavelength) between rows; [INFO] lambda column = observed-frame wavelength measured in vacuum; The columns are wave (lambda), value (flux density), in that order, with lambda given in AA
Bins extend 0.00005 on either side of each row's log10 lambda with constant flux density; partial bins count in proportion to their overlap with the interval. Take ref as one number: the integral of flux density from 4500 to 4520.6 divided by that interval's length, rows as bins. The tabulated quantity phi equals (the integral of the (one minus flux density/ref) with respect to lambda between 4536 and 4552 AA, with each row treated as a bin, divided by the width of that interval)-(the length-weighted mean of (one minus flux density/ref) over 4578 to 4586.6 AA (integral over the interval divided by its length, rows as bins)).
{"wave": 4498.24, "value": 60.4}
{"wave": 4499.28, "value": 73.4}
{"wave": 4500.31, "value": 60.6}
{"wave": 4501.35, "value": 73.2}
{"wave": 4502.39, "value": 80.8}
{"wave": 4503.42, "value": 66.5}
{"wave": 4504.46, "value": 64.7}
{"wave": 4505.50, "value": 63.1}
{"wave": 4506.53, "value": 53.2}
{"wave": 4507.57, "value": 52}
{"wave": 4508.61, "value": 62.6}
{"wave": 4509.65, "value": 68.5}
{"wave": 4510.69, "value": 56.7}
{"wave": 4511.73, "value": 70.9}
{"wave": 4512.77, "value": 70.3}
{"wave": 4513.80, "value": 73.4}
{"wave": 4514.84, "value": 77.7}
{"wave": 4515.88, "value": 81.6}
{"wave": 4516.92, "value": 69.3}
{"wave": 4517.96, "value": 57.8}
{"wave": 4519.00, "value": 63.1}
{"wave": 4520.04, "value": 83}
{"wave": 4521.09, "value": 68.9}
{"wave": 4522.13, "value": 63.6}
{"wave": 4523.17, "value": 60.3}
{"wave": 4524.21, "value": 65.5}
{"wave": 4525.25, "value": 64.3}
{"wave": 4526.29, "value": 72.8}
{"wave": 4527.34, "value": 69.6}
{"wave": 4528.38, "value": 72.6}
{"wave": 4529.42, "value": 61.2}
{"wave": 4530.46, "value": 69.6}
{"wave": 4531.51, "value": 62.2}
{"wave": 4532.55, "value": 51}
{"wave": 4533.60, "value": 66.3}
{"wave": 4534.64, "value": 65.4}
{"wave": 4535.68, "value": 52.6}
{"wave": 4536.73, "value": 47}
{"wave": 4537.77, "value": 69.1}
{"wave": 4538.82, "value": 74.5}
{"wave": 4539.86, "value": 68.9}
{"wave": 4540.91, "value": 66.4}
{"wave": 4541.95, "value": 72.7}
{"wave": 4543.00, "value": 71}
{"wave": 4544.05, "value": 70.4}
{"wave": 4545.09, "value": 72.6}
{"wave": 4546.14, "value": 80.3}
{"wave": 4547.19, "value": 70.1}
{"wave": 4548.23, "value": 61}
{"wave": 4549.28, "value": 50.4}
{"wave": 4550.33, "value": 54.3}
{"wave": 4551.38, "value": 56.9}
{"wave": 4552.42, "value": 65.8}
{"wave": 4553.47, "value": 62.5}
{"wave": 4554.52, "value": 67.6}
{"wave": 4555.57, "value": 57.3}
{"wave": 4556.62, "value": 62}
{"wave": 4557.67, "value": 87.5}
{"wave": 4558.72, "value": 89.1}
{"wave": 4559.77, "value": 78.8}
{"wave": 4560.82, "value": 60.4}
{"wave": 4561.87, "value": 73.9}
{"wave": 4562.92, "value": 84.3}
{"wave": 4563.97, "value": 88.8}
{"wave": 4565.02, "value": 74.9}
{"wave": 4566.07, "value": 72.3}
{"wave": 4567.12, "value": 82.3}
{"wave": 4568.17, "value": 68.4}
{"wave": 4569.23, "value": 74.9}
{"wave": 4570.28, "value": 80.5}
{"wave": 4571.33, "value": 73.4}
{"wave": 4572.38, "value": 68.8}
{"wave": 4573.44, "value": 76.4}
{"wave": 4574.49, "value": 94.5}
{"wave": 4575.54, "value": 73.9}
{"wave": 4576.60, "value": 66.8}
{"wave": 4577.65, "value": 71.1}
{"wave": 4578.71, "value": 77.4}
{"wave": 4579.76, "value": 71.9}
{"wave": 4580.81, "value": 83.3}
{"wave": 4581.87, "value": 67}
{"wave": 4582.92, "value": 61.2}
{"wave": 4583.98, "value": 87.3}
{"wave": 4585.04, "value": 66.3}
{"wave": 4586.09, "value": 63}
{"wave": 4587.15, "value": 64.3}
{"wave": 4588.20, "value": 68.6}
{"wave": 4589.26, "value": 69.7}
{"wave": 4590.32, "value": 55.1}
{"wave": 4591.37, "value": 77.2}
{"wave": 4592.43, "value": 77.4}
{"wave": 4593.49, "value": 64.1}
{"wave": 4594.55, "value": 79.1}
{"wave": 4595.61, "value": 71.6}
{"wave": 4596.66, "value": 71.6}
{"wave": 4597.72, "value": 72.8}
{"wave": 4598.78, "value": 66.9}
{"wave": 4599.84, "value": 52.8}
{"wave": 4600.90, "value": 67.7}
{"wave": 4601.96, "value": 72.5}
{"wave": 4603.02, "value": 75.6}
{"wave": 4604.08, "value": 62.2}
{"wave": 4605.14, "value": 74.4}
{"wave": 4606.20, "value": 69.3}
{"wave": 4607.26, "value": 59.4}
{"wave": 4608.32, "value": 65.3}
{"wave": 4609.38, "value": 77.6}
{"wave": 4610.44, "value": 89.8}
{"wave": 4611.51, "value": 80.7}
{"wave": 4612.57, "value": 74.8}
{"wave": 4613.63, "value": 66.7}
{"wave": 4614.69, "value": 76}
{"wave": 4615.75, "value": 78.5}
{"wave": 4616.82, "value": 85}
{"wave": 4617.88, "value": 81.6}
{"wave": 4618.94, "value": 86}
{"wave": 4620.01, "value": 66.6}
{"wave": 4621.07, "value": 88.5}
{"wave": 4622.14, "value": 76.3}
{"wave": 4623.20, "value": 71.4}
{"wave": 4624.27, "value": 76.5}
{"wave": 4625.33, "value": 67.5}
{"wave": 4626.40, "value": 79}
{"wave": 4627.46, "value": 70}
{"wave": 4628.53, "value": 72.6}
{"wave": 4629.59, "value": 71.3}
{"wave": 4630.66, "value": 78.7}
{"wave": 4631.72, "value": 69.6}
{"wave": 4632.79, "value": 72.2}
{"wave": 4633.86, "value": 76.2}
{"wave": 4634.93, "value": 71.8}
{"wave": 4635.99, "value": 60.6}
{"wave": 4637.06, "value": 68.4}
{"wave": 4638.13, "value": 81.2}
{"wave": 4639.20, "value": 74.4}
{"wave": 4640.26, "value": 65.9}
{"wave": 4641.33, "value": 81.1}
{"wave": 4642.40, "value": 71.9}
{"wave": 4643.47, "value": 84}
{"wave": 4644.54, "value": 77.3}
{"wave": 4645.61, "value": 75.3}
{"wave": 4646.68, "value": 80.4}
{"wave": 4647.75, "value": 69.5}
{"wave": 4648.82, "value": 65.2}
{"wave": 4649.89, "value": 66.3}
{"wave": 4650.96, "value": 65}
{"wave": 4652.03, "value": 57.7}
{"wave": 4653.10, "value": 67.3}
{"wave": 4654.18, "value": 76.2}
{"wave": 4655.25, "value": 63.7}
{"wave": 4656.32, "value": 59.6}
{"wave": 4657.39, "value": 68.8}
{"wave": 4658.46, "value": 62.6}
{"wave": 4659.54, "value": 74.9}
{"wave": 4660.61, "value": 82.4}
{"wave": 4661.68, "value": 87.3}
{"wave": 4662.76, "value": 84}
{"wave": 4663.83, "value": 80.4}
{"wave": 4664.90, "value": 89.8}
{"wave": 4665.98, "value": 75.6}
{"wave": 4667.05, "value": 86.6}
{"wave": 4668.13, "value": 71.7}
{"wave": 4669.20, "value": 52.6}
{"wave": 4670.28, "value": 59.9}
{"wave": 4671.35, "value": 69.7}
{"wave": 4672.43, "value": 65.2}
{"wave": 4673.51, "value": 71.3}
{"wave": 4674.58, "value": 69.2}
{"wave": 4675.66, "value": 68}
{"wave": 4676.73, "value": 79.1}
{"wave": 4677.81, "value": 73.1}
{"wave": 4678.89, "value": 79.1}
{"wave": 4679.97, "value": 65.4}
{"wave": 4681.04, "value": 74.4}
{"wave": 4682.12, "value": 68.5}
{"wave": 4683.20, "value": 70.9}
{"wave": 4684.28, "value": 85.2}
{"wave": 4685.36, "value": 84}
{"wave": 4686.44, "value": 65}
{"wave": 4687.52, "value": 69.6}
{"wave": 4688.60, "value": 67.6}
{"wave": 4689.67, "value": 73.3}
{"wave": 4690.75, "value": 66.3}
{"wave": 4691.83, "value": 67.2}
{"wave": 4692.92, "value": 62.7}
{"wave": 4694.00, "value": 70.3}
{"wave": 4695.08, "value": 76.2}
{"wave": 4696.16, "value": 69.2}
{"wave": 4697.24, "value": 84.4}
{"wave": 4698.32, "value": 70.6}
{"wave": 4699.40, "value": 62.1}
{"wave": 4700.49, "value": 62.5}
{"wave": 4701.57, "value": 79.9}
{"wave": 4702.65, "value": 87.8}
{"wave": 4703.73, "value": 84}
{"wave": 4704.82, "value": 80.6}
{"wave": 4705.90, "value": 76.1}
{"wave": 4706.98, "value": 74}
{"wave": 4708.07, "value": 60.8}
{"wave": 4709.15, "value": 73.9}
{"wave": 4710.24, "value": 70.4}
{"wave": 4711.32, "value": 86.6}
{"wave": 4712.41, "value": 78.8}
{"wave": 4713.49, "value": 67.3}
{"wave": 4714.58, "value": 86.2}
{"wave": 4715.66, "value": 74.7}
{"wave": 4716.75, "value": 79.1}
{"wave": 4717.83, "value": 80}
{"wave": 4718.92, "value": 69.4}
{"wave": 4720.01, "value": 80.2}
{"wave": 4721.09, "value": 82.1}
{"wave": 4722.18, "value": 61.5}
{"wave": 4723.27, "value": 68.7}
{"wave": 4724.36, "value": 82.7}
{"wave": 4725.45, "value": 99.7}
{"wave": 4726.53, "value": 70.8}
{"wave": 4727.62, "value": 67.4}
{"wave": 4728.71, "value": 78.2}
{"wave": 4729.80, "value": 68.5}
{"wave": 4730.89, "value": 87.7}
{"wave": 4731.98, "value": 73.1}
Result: 0.10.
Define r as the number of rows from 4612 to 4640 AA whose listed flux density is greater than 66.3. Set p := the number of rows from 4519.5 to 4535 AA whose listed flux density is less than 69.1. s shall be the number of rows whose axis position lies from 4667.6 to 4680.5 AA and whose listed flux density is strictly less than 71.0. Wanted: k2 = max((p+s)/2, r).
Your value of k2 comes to 25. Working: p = 10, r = 25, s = 7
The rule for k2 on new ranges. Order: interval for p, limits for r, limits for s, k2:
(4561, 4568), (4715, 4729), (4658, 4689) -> 12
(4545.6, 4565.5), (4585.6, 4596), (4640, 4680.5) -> 14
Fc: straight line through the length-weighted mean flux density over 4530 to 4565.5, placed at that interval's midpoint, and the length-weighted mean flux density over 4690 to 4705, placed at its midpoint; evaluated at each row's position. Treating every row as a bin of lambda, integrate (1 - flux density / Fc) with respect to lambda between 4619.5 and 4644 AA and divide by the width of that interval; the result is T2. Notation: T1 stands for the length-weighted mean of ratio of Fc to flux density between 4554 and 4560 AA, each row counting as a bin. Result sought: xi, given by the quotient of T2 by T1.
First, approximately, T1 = 0.95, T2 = -0.04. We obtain -0.05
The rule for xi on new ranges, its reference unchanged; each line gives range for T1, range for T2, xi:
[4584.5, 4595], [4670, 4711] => 0.01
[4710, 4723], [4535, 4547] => 0.00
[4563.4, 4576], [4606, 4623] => -0.10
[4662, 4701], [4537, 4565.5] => -0.03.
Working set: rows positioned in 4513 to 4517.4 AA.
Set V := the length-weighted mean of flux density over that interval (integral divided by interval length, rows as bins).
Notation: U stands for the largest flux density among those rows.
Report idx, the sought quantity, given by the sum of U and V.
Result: 157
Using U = 81.6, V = 75.4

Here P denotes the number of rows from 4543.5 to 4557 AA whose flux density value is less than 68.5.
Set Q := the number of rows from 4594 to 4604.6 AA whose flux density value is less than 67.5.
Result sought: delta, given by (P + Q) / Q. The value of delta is 4.0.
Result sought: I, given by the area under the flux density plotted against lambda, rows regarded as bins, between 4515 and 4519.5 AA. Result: 309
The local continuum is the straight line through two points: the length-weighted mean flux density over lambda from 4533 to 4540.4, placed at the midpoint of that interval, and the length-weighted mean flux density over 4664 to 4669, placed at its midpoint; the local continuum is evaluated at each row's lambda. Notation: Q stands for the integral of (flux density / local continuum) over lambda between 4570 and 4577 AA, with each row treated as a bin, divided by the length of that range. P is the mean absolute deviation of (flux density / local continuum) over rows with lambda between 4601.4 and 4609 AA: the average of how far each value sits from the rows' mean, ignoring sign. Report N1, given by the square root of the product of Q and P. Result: 0.2905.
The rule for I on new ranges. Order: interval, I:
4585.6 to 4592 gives 426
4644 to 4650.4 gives 463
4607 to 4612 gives 376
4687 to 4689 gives 137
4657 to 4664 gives 540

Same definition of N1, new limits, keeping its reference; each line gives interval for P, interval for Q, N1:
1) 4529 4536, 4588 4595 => 0.2953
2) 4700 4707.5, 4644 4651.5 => 0.2596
